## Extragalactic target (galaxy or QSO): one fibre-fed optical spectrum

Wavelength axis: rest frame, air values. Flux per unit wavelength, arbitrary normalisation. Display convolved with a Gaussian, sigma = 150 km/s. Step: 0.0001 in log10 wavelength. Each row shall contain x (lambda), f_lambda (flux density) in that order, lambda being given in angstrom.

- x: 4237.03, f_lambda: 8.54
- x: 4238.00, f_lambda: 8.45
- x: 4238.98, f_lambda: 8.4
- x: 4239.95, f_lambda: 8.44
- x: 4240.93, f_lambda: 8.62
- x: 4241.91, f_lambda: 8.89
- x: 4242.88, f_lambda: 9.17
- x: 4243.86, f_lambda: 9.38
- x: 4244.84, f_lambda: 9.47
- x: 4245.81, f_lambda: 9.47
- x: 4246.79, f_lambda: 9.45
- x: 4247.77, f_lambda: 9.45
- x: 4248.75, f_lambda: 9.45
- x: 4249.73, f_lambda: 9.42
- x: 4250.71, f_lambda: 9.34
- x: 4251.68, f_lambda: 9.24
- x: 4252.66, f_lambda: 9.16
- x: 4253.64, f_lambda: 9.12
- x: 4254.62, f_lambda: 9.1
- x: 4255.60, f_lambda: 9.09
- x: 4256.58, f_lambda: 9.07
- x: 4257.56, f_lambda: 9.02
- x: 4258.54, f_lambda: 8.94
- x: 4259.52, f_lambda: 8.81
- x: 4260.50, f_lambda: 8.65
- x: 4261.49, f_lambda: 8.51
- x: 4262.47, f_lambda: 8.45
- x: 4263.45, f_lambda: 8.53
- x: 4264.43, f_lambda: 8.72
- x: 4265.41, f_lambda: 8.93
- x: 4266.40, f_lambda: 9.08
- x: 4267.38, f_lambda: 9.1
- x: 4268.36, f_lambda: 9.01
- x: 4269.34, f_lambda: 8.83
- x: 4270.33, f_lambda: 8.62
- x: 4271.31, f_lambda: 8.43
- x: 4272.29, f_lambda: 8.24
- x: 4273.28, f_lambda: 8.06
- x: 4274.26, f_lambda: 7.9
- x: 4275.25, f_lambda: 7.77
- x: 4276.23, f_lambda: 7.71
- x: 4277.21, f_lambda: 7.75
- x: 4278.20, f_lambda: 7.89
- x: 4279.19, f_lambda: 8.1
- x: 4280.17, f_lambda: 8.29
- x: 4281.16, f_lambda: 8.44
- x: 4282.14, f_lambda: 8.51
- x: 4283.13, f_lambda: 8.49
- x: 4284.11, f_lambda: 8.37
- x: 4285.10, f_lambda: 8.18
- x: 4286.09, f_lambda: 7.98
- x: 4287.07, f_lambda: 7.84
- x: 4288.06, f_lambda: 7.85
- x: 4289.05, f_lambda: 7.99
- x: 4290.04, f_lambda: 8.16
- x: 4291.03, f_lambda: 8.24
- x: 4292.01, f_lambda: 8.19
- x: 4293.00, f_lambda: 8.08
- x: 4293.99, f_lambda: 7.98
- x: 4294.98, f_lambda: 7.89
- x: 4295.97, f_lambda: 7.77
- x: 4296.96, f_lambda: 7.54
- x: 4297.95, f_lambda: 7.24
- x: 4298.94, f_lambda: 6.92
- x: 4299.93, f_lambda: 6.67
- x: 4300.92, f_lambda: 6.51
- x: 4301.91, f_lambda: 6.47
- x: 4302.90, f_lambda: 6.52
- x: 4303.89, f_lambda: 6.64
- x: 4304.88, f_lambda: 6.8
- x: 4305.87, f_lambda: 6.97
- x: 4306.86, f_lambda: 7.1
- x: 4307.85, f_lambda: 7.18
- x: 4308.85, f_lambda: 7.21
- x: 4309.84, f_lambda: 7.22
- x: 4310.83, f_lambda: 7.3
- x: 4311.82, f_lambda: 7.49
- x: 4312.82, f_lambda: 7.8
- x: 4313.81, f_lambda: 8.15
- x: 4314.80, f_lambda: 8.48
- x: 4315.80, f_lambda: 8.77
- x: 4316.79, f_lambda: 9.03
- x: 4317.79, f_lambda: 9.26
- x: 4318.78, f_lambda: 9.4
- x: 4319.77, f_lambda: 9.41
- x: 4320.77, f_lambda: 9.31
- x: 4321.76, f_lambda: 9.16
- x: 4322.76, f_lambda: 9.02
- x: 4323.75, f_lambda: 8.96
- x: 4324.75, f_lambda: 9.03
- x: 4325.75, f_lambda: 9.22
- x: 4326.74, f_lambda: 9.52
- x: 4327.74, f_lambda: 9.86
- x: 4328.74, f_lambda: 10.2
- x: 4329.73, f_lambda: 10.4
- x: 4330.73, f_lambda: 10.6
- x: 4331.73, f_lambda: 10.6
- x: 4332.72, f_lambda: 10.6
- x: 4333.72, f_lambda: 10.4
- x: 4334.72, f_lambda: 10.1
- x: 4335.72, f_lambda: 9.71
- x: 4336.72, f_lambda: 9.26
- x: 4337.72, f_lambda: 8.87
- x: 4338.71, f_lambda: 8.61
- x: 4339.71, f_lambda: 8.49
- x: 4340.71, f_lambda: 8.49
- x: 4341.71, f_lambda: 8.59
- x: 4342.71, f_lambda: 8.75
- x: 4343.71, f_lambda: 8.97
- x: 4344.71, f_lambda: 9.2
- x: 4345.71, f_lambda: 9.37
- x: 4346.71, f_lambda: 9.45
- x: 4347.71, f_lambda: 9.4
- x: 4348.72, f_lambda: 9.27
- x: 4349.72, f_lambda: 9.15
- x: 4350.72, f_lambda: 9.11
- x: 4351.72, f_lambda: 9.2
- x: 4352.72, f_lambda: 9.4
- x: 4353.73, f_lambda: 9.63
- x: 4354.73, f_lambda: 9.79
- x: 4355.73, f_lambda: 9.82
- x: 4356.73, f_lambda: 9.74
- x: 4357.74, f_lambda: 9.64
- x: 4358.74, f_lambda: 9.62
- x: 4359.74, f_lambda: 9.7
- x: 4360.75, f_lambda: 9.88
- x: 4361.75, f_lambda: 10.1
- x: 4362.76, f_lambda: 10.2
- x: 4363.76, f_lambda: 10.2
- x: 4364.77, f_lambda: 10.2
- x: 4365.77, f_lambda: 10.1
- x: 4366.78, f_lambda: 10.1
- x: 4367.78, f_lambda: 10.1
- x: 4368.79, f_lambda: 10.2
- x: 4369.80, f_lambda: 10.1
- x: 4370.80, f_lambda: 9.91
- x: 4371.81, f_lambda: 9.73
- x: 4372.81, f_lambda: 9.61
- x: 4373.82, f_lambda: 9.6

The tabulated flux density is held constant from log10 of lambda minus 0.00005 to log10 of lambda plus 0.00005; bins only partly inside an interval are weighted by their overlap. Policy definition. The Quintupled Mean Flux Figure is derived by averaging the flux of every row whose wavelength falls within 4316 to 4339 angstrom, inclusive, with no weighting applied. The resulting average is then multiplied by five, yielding 47.9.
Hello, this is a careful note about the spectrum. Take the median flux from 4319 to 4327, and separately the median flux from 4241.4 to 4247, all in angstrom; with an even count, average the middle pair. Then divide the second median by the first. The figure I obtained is 1.02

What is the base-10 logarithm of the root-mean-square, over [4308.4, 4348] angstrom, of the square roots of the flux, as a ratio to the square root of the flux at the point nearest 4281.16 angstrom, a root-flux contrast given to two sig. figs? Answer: 0.016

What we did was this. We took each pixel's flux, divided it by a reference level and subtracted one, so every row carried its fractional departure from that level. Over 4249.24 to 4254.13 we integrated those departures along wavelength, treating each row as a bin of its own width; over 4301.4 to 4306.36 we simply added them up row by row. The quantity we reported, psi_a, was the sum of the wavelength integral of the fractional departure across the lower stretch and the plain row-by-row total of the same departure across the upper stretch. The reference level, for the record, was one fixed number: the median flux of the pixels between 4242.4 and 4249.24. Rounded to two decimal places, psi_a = -1.57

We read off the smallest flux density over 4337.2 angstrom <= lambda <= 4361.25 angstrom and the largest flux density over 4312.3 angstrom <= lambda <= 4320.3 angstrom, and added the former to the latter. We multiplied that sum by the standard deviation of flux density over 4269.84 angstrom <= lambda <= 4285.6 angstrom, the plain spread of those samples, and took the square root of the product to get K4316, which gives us 2.3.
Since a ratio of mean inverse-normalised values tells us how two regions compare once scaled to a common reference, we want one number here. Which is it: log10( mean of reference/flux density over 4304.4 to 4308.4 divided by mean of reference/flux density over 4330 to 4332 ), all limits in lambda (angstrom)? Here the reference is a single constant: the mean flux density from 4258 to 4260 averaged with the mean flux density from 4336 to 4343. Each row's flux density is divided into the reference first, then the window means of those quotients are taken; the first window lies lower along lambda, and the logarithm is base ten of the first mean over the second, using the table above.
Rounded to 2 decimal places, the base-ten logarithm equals 0.18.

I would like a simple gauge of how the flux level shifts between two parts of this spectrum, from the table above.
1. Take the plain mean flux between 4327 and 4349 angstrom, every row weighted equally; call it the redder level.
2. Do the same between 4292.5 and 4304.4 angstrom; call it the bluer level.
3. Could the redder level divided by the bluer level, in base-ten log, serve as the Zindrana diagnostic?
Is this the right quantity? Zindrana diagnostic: 0.12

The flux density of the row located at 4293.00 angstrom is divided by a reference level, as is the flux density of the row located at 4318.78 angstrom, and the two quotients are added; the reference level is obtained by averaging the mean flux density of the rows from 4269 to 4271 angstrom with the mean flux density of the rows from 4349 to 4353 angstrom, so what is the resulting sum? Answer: 1.95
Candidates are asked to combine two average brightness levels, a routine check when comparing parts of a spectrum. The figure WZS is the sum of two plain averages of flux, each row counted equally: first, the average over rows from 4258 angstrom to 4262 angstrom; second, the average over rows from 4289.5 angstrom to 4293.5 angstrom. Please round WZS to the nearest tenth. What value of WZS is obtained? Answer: 16.9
